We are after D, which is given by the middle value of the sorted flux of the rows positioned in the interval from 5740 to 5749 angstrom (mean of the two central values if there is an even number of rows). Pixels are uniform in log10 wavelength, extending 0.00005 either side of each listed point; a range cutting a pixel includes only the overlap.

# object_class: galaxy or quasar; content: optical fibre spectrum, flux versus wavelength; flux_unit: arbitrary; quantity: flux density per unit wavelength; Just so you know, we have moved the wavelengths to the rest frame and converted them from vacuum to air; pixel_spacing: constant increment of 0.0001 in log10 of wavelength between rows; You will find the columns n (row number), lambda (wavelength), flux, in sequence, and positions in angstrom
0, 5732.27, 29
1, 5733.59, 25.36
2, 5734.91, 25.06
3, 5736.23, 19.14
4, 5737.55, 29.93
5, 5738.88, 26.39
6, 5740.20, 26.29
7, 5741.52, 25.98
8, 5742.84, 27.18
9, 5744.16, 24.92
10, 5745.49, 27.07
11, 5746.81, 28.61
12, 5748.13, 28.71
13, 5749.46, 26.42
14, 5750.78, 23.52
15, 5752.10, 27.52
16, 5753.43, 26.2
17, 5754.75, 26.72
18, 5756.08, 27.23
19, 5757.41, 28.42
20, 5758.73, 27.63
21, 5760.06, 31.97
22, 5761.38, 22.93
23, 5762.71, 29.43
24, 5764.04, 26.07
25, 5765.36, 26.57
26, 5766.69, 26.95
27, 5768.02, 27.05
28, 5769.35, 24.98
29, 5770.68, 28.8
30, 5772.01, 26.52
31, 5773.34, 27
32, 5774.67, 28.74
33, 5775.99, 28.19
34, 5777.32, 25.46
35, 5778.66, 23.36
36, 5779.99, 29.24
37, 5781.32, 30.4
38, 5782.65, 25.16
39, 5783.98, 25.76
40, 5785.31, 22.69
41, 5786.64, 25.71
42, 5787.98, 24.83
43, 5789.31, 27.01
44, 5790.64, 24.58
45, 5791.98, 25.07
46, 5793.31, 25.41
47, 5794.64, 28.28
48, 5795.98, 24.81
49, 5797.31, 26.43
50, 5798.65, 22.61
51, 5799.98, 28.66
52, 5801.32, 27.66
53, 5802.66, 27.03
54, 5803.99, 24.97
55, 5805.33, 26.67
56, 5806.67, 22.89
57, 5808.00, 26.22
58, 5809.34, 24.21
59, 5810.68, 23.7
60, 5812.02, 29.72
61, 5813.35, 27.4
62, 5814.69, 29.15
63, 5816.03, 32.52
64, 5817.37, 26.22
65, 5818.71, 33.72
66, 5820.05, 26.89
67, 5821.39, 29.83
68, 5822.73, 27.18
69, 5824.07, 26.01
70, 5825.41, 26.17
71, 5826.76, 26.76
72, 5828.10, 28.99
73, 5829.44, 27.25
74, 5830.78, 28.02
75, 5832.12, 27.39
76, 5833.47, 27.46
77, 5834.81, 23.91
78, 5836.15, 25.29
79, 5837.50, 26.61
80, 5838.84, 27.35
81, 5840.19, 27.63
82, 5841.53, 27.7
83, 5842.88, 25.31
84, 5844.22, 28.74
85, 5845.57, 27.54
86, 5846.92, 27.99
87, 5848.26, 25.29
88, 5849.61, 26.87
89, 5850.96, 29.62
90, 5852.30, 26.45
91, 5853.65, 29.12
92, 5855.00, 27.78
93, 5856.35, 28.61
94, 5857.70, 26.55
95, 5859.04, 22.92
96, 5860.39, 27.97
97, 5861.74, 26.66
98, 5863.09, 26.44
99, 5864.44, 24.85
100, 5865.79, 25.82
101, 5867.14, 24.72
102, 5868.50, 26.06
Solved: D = 27.1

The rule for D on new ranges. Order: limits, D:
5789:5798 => 25.4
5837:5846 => 27.5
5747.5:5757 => 26.7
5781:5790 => 25.7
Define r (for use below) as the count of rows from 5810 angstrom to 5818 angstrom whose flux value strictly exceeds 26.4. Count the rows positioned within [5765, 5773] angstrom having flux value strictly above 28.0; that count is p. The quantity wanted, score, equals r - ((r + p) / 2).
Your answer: 1.5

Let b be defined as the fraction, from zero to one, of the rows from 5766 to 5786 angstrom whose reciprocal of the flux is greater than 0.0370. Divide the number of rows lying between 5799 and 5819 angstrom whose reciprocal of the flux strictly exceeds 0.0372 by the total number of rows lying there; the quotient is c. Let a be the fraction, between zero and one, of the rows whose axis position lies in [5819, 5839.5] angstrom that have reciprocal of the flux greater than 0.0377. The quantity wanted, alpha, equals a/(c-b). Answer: -2.0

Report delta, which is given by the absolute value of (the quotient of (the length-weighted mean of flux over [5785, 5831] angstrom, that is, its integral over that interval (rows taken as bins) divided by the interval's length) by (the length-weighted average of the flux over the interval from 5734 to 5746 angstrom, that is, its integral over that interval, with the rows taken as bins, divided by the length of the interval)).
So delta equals 1.04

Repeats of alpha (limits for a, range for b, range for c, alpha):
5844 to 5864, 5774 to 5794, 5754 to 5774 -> -0.8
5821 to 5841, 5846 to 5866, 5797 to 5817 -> -4.0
